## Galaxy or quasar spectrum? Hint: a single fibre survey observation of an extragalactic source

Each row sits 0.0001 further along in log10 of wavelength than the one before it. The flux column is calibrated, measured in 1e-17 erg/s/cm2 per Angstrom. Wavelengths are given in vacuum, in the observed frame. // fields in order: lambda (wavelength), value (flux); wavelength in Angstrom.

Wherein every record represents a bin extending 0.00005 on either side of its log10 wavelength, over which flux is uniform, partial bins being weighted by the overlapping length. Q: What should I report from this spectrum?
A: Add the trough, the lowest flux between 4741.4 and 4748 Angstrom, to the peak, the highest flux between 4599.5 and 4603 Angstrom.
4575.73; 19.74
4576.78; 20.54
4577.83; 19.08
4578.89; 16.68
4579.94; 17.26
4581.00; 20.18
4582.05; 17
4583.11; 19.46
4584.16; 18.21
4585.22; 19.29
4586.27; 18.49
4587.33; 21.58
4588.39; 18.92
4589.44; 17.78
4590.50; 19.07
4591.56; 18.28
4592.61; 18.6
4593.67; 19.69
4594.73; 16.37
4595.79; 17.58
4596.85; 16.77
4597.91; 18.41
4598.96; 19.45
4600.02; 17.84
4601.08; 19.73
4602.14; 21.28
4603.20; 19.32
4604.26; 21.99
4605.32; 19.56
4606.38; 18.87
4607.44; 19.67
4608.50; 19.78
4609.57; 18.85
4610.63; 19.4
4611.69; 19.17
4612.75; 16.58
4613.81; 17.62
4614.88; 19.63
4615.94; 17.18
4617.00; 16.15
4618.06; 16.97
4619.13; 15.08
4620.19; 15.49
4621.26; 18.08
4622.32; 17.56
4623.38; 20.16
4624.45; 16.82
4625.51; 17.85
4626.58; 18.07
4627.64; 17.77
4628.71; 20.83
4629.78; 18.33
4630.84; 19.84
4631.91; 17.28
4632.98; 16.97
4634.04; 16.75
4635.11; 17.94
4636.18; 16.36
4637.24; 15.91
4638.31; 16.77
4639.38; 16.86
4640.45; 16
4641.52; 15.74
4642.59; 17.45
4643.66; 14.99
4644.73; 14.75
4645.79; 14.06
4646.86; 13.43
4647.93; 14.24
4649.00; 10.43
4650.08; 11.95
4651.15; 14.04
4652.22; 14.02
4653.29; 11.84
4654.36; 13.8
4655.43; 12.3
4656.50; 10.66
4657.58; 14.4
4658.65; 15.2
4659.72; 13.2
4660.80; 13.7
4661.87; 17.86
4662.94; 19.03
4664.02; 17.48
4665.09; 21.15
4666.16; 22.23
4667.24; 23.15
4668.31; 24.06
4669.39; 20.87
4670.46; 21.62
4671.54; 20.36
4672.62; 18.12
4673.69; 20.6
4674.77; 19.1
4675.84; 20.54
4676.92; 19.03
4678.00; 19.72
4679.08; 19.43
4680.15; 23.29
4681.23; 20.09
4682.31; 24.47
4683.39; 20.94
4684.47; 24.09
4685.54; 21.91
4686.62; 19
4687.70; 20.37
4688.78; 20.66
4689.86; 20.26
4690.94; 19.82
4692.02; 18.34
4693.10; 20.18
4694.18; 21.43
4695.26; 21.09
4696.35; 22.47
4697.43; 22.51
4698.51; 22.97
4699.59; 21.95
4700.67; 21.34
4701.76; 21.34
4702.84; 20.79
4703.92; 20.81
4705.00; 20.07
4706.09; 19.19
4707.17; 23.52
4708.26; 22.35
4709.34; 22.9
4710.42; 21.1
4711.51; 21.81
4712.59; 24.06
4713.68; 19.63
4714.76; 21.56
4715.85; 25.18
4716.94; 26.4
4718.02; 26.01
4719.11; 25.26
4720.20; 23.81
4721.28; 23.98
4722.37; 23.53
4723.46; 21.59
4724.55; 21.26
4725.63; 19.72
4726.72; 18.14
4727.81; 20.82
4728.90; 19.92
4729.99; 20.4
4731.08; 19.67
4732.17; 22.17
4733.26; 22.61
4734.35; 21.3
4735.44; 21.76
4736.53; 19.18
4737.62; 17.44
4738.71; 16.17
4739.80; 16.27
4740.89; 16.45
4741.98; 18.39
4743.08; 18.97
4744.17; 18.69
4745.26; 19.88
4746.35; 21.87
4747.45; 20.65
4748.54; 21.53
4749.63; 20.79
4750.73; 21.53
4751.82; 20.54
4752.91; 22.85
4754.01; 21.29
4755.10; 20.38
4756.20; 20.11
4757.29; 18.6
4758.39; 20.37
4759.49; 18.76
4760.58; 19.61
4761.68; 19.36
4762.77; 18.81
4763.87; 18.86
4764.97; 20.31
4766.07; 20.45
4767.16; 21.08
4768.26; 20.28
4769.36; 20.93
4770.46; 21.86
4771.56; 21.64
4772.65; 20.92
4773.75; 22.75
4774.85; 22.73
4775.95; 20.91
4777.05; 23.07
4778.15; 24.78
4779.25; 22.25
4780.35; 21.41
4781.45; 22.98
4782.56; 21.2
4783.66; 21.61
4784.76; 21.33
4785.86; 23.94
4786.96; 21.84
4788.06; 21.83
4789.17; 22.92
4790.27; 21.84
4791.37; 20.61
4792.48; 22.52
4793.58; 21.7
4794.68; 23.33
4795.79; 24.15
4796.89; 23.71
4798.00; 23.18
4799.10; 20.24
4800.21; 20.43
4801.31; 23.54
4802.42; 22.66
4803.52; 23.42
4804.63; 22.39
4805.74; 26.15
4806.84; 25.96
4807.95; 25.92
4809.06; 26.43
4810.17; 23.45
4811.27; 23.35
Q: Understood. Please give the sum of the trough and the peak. 39.7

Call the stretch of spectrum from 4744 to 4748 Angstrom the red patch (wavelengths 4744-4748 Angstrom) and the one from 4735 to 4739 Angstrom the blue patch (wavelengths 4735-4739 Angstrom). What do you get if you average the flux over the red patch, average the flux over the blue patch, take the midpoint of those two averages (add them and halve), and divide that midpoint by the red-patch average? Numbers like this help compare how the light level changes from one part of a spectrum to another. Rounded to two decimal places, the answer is 0.96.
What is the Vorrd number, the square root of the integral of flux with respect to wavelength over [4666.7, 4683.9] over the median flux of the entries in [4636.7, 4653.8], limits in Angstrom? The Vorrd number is 5.0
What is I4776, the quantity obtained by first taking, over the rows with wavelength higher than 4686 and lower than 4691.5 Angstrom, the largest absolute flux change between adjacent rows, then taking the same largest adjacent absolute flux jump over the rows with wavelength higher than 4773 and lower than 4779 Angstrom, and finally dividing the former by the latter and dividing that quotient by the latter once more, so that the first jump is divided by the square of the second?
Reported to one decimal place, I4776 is 0.3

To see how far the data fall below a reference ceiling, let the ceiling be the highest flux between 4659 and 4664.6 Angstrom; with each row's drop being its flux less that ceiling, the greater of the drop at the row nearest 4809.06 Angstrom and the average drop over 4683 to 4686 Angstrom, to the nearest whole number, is 7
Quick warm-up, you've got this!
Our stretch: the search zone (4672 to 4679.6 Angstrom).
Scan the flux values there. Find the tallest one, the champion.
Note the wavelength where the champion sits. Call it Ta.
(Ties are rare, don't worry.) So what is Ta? 4673.69 Angstrom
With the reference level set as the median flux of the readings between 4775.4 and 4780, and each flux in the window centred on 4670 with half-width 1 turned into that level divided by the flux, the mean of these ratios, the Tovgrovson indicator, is 1.07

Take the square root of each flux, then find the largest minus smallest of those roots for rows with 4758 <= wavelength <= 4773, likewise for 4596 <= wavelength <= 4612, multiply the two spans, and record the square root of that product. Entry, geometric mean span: 0.45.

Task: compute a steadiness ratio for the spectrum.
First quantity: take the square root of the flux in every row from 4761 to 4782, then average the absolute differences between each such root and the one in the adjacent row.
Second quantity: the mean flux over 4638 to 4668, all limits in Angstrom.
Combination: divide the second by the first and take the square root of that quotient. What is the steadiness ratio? 11.8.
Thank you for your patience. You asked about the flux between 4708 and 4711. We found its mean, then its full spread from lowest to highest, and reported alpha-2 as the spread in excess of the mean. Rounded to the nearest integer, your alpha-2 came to -20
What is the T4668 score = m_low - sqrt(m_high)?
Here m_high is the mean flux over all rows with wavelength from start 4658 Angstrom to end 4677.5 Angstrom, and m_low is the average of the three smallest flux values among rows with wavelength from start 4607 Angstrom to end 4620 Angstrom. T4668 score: 11.5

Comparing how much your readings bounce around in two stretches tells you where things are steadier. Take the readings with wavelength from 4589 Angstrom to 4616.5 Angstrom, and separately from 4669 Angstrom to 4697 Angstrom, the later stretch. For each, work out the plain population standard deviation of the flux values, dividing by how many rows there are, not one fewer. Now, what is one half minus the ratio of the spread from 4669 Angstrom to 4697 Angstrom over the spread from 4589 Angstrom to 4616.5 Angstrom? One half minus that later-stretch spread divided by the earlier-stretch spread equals -0.69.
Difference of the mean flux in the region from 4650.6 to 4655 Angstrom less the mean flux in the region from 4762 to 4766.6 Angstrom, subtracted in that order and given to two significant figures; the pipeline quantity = -6.2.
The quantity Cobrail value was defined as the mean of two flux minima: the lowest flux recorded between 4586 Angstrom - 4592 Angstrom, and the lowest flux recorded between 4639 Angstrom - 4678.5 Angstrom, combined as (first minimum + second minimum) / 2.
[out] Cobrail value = 14.1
